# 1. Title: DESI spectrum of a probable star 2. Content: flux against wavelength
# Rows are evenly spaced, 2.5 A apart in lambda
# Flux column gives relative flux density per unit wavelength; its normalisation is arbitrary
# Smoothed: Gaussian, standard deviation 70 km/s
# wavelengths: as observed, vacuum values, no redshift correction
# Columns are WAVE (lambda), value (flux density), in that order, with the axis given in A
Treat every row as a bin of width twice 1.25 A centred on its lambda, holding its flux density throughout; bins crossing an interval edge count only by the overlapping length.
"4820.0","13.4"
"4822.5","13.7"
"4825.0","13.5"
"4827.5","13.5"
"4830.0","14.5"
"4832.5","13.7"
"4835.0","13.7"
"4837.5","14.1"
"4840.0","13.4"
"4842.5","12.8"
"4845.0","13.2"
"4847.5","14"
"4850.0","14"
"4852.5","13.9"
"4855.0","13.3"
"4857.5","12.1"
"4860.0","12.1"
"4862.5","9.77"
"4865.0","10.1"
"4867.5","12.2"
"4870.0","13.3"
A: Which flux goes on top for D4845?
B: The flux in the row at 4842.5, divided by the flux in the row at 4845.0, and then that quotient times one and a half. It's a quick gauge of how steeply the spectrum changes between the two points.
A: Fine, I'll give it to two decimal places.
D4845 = 1.45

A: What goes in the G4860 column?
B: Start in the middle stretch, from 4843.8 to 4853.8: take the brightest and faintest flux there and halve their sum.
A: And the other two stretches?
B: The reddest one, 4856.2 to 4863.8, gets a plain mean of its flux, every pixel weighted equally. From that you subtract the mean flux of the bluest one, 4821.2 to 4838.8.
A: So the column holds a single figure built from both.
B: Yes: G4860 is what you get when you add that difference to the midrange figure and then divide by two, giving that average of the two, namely 5.6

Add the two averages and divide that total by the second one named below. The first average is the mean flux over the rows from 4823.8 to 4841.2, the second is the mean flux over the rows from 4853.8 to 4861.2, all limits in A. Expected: 2.10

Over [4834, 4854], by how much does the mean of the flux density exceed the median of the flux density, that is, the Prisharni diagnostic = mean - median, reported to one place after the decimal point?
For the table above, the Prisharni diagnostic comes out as -0.2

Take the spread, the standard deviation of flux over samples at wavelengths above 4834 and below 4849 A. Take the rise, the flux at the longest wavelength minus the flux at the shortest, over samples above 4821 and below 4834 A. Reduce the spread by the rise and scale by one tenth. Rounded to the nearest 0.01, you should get 0.05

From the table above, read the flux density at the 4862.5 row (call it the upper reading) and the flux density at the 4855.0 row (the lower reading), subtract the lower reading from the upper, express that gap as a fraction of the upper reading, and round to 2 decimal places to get -0.36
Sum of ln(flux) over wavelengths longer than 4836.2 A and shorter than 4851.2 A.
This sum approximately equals 15.6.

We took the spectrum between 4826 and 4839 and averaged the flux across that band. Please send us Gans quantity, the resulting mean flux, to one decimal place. 13.9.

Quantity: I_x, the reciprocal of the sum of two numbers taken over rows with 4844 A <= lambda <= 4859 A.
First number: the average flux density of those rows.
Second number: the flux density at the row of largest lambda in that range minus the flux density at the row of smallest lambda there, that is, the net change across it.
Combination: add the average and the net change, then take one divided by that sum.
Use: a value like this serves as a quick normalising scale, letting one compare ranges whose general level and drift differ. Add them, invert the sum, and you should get 0.081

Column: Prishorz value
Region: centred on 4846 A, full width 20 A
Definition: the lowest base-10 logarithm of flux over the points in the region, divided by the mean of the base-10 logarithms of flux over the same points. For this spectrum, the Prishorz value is 0.977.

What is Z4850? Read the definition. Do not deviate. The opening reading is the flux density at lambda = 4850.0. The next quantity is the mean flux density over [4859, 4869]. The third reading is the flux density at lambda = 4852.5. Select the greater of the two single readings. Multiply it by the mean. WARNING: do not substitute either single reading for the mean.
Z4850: 155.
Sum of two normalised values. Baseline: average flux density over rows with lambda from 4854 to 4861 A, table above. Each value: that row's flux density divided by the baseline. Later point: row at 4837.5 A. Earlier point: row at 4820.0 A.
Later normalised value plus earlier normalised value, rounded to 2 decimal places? 2.20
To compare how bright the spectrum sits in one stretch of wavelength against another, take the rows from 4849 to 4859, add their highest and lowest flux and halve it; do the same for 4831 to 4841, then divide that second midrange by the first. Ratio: 1.05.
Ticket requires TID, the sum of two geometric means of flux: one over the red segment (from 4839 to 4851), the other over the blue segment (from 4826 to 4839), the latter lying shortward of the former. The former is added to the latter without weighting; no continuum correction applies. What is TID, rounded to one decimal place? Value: 27.4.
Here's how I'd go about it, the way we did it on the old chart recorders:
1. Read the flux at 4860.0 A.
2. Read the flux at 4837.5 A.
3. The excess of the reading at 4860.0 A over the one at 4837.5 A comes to -2.0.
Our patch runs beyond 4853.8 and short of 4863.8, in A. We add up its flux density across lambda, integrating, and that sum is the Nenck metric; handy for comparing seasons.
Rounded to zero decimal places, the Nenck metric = 118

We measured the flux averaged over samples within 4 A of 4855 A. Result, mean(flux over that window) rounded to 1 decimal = 13.1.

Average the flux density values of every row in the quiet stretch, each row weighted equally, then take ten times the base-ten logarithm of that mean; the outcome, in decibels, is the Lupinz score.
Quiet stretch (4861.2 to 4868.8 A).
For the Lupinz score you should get 10.3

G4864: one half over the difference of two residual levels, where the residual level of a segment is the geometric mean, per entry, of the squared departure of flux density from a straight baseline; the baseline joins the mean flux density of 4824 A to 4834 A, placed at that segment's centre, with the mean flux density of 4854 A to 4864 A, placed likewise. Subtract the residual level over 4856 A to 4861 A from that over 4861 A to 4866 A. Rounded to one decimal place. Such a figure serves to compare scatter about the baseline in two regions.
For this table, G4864 0.2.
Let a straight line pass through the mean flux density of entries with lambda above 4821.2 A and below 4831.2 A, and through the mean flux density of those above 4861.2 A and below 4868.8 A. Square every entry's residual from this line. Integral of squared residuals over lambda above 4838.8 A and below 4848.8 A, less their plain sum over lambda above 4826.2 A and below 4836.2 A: 11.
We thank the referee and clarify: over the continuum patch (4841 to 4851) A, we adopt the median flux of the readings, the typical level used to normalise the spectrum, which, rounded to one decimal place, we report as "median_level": 13.6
